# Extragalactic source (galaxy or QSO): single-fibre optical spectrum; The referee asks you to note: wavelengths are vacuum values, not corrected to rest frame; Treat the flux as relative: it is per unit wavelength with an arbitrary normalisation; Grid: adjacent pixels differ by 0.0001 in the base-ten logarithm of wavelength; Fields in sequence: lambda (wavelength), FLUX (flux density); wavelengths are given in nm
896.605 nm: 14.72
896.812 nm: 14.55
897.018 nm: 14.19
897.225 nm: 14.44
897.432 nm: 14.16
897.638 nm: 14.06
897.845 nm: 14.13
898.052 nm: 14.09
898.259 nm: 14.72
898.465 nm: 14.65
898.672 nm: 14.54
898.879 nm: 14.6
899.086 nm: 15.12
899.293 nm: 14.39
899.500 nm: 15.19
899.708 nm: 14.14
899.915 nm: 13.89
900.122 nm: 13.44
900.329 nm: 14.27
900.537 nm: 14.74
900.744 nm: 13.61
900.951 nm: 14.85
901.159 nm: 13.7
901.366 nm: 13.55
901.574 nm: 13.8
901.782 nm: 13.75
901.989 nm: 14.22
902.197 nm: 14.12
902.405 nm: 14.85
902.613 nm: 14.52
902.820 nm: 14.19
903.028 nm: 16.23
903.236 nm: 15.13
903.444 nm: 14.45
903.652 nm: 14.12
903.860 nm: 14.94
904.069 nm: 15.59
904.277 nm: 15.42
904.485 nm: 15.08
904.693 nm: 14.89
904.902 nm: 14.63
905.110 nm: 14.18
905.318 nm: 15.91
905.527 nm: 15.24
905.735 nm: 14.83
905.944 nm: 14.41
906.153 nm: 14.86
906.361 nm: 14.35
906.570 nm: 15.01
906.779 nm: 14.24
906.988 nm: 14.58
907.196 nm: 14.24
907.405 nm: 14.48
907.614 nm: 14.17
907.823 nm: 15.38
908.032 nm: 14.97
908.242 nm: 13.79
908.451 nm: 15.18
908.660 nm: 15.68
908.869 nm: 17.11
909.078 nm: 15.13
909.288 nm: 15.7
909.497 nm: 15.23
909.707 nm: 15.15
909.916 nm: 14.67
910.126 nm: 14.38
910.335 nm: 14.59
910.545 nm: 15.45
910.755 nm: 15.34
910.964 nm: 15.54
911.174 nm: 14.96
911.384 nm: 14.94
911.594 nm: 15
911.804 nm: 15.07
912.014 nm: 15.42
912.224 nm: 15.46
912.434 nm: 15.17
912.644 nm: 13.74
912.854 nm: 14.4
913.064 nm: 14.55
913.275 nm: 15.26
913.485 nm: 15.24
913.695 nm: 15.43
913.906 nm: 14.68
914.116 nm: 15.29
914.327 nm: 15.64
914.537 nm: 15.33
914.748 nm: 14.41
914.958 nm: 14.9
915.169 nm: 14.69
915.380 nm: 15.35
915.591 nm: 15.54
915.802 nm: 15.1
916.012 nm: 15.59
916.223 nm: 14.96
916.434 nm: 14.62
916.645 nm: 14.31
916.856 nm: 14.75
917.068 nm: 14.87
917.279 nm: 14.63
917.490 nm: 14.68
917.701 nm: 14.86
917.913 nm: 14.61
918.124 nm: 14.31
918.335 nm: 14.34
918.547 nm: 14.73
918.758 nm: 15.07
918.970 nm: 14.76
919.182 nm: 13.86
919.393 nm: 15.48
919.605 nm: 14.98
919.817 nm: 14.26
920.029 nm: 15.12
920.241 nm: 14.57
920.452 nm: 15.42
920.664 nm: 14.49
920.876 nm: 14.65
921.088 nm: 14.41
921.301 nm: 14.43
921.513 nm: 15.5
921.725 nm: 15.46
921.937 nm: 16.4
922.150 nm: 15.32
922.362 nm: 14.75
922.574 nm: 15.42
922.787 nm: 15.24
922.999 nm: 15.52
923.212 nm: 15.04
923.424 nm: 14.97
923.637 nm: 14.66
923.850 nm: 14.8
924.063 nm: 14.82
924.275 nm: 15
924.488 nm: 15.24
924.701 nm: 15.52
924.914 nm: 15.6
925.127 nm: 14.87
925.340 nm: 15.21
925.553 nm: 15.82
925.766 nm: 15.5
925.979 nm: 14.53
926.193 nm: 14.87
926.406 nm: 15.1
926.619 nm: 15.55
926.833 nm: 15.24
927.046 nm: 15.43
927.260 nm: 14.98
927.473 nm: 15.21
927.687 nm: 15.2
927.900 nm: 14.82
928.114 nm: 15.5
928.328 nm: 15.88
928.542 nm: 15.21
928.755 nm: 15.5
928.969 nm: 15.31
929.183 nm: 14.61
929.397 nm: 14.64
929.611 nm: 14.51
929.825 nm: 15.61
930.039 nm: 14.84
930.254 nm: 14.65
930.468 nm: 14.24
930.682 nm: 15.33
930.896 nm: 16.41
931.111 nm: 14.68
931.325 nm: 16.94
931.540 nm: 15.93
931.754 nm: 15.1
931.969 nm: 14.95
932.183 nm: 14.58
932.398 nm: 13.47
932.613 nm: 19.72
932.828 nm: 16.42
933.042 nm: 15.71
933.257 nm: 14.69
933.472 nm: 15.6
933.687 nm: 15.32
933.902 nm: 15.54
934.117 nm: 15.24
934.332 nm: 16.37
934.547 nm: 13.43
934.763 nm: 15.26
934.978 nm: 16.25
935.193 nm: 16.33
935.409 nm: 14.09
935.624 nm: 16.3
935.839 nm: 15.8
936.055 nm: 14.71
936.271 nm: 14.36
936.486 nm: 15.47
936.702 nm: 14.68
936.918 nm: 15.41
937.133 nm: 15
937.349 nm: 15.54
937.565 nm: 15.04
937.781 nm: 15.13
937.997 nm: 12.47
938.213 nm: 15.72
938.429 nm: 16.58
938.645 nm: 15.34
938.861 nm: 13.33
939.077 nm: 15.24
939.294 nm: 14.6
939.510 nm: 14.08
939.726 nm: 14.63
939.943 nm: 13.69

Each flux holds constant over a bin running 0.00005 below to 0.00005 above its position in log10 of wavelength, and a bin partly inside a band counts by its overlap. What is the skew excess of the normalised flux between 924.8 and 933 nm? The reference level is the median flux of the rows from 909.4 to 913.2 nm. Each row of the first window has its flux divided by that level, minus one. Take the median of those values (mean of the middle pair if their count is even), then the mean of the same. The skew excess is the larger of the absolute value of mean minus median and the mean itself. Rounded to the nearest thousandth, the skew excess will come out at 0.019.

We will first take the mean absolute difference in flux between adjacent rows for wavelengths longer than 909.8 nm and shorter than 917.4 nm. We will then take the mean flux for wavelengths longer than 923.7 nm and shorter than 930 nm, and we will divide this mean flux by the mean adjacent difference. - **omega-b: 39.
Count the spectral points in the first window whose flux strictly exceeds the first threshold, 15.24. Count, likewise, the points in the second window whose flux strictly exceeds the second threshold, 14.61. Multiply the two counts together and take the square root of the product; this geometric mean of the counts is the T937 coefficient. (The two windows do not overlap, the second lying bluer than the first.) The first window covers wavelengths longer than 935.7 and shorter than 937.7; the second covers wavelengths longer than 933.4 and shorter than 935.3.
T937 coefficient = 5.7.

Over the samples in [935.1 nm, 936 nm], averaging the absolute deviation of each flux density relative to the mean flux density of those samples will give 0.77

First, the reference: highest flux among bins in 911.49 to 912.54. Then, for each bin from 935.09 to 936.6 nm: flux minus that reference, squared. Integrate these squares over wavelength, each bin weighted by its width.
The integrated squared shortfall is 1.13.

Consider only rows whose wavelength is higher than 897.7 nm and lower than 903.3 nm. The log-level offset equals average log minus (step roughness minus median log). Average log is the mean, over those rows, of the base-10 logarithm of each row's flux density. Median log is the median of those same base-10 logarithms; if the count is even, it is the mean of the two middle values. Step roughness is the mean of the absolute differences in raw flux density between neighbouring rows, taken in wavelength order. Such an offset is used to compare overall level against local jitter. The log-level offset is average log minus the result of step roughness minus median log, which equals 1.73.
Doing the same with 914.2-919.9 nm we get 1.90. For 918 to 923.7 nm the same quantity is 1.81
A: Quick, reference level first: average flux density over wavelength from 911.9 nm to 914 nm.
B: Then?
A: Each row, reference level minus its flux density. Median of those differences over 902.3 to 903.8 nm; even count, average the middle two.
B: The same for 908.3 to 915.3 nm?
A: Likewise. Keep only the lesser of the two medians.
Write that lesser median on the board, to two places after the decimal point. -0.23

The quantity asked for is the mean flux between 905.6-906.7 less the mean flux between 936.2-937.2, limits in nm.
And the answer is -0.3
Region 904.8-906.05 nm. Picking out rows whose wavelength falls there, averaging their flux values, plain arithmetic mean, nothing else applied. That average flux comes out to 14.9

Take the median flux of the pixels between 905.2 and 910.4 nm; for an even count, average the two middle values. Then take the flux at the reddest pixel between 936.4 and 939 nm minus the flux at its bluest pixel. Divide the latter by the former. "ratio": -0.14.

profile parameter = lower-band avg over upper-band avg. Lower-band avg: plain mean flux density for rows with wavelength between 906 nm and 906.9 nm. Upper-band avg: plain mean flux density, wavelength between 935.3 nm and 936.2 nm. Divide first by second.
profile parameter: 0.96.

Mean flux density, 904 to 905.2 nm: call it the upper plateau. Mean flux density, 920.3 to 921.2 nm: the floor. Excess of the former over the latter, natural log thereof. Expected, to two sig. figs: -1.5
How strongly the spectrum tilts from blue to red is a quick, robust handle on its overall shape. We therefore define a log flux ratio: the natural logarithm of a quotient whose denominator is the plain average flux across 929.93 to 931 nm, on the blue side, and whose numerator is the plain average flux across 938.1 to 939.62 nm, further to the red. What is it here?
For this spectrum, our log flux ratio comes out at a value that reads -0.01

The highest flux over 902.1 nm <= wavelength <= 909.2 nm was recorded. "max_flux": 17.11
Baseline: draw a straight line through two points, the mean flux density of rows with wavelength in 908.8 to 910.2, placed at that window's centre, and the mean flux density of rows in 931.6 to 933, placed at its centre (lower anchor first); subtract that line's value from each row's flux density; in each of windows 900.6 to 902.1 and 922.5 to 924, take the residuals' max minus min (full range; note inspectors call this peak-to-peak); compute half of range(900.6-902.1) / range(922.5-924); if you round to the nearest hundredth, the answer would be 0.75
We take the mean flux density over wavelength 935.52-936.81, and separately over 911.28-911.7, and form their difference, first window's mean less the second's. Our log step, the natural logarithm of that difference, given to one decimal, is -1.4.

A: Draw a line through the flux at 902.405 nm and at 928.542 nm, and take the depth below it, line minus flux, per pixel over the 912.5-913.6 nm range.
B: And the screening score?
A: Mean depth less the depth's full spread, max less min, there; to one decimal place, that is -1.2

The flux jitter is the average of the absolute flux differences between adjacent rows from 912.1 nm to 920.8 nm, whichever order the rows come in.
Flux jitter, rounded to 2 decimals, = 0.49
